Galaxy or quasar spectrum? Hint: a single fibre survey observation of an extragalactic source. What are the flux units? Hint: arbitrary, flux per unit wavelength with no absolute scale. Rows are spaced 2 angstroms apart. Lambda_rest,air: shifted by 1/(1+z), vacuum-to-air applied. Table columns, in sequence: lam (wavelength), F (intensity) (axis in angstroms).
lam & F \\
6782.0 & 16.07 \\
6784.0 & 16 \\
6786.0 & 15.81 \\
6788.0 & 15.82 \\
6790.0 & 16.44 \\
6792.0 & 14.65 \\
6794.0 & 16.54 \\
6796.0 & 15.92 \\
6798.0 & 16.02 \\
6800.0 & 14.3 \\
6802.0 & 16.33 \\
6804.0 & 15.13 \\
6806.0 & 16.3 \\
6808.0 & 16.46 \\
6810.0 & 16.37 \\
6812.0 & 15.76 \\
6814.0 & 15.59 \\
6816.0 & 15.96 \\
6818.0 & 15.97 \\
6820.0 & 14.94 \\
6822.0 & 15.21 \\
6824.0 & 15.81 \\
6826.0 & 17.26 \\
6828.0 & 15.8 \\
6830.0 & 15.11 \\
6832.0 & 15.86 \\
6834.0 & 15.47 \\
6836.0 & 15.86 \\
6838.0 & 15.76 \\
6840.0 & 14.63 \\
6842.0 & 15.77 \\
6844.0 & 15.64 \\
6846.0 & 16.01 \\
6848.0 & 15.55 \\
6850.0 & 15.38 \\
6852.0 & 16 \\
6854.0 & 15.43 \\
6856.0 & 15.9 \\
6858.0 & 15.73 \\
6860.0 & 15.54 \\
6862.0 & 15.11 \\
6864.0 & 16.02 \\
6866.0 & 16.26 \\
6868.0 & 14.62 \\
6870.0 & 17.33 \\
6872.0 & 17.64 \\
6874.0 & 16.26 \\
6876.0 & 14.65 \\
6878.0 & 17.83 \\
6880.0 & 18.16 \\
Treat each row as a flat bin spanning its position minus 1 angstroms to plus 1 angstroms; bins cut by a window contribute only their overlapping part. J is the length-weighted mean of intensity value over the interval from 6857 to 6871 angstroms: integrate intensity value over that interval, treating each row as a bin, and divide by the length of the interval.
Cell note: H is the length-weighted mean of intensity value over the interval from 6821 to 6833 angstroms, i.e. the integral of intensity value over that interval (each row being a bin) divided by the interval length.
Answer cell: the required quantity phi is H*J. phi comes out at 250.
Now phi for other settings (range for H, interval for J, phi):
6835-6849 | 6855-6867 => 246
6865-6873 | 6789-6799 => 262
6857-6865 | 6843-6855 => 244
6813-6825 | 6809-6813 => 250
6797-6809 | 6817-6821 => 244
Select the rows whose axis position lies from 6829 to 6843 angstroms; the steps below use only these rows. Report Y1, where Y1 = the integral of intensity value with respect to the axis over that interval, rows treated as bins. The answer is 217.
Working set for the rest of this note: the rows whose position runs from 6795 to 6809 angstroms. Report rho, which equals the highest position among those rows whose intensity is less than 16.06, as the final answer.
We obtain 6804.0 angstroms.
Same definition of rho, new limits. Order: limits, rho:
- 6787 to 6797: 6796.0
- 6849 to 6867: 6864.0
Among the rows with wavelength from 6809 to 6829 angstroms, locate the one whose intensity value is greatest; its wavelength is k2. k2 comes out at 6826.0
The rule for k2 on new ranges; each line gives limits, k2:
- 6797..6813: 6808.0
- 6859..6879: 6878.0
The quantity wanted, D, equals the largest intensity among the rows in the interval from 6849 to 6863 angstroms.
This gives 16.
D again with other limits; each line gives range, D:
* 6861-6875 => 17.64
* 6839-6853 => 16.01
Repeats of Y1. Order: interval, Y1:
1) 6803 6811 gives 129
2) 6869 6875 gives 102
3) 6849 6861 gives 188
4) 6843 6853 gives 157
